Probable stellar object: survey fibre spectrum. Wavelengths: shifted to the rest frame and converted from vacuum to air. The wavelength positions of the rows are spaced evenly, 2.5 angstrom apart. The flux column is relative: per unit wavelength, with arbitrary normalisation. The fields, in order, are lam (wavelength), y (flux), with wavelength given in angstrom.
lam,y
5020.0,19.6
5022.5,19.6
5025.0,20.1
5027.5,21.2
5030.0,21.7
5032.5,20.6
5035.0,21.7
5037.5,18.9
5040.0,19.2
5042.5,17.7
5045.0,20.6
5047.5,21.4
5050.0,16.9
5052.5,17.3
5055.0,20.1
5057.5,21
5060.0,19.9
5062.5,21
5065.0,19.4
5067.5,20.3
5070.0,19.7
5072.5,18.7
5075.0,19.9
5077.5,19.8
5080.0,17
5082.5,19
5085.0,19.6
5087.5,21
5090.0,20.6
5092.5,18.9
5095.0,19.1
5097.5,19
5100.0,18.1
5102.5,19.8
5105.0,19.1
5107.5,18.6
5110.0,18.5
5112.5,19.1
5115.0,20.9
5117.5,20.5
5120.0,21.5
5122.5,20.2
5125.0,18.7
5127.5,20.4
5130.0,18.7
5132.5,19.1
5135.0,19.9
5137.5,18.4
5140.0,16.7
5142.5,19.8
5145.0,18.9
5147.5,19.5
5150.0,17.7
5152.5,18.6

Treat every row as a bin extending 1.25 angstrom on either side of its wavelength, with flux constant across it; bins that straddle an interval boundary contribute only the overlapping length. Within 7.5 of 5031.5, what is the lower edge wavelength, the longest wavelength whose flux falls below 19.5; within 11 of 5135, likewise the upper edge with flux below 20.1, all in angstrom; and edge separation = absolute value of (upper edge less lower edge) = 107.5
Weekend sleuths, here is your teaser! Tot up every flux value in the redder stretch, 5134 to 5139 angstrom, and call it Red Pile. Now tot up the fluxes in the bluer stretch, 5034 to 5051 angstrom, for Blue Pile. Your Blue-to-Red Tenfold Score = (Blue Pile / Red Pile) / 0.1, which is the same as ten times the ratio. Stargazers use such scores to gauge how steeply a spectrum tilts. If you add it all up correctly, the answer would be 36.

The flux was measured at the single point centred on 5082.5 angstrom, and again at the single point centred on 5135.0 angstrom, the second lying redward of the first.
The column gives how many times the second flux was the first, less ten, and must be -8.95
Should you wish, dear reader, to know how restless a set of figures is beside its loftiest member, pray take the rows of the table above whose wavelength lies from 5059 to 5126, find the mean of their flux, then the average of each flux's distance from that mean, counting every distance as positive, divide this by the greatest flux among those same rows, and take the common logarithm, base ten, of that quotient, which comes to -1.42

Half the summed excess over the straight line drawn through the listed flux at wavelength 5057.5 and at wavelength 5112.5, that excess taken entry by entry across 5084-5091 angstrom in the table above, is 0.7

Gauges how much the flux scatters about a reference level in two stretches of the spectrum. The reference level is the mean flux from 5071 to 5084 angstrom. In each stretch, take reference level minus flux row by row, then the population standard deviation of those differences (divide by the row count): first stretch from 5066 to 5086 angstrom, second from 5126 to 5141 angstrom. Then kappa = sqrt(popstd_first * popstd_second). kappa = 1.07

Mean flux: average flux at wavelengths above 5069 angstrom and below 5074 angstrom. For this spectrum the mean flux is 19.2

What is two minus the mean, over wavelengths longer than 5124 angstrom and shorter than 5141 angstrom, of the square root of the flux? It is -2.34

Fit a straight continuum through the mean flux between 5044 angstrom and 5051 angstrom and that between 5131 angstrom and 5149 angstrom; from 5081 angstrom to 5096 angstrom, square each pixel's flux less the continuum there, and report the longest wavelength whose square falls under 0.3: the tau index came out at 5095.0 angstrom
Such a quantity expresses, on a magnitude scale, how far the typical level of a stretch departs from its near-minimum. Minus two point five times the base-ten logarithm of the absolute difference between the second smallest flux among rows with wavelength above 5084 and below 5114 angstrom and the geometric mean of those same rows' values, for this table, 0.3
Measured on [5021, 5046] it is -0.2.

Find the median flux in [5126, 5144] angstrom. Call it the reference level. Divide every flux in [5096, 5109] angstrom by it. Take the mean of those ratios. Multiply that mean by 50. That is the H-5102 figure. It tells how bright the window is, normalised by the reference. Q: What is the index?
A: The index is 49.5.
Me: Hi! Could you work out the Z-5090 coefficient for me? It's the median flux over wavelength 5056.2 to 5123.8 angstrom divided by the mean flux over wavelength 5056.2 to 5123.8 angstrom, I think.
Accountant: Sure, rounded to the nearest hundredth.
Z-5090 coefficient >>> 1.00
